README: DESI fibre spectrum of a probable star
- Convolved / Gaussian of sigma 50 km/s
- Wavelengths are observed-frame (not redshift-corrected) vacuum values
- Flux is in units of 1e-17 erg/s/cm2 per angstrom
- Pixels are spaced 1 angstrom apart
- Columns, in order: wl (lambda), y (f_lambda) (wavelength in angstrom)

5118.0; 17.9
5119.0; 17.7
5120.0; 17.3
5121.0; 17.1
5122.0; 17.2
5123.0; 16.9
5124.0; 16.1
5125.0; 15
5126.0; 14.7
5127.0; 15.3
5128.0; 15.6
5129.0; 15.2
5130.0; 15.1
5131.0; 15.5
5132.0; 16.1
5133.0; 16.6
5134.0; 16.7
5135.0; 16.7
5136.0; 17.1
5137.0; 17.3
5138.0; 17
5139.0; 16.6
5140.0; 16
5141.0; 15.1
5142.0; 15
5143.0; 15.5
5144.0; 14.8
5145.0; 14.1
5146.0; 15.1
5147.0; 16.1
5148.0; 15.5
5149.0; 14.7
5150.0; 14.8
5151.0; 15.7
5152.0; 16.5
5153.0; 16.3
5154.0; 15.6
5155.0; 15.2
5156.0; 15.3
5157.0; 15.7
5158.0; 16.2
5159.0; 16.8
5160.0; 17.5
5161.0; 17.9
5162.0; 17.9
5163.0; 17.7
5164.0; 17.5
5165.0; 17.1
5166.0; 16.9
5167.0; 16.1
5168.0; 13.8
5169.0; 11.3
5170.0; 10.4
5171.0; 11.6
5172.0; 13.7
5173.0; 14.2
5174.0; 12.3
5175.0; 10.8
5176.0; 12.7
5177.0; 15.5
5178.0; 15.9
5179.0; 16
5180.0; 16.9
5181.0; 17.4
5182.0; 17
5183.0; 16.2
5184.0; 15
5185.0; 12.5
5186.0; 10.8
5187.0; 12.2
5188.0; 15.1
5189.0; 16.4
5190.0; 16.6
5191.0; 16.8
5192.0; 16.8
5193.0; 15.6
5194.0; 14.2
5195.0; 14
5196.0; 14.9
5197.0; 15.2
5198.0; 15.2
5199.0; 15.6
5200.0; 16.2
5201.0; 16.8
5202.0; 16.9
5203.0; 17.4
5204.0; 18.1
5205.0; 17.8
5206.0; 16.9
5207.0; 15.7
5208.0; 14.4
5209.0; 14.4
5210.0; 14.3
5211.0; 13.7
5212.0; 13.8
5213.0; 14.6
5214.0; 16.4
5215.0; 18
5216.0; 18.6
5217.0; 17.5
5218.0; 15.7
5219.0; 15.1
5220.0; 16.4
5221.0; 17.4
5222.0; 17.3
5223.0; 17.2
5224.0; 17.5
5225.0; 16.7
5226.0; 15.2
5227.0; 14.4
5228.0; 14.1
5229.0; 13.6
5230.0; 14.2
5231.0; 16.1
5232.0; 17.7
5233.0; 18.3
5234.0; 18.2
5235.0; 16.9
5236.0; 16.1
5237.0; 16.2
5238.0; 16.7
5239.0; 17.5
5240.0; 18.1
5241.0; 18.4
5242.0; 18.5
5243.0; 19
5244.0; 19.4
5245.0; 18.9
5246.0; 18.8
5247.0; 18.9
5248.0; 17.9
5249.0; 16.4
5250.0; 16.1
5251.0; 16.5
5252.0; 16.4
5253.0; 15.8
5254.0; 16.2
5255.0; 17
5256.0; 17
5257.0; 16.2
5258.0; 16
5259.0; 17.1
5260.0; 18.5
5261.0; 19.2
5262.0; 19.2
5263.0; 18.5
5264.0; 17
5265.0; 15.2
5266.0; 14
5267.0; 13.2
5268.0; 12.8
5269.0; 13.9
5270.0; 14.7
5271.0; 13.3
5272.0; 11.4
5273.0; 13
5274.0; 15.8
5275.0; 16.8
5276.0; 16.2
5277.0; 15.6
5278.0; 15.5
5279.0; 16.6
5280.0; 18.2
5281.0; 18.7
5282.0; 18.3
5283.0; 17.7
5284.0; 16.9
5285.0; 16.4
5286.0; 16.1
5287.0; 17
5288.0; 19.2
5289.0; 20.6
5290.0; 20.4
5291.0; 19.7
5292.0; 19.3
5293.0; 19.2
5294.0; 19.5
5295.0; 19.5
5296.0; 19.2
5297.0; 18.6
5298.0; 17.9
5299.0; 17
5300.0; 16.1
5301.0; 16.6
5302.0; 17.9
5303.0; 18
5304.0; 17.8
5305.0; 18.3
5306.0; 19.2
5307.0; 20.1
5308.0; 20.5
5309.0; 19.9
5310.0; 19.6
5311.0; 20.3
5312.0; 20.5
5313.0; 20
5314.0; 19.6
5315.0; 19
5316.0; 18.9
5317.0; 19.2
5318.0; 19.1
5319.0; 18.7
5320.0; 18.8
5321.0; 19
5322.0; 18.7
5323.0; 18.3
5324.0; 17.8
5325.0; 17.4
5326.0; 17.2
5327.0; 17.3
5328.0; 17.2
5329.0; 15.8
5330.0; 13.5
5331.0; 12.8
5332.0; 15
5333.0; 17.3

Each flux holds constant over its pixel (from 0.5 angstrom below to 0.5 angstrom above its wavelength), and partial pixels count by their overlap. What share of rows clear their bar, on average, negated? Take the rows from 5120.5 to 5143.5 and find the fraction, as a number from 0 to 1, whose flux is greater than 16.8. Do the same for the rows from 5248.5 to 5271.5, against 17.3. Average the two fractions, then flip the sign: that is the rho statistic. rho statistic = -0.22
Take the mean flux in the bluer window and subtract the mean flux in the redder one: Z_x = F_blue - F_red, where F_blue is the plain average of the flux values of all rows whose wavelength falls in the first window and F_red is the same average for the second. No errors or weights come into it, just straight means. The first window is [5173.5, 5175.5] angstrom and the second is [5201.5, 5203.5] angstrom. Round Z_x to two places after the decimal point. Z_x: -5.60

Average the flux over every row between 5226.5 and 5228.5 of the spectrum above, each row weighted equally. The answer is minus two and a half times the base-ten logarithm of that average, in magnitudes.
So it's -2.88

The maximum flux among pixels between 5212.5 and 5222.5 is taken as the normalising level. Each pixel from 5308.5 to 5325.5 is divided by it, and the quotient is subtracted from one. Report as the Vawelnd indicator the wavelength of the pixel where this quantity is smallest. 5312.0 angstrom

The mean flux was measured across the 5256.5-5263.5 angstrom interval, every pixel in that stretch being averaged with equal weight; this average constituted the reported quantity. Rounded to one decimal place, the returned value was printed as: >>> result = 17.8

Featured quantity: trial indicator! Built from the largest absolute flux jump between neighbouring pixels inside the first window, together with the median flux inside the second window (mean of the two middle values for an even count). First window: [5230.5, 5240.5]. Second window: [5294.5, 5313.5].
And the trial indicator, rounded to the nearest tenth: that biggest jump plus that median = 20.8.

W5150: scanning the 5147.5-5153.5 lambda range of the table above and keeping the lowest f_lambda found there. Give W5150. 14.7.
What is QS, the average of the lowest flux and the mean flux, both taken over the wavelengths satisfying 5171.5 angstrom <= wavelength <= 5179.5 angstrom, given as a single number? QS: 12.3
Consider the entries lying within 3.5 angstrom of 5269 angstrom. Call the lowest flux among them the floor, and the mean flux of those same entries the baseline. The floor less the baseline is -1.9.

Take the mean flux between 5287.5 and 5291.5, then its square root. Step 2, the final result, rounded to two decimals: 4.47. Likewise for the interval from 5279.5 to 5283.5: 4.27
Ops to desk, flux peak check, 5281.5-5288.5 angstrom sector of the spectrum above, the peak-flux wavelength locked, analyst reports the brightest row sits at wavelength 5288.0 angstrom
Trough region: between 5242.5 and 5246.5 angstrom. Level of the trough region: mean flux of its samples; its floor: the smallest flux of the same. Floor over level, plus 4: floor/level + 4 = 4.988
